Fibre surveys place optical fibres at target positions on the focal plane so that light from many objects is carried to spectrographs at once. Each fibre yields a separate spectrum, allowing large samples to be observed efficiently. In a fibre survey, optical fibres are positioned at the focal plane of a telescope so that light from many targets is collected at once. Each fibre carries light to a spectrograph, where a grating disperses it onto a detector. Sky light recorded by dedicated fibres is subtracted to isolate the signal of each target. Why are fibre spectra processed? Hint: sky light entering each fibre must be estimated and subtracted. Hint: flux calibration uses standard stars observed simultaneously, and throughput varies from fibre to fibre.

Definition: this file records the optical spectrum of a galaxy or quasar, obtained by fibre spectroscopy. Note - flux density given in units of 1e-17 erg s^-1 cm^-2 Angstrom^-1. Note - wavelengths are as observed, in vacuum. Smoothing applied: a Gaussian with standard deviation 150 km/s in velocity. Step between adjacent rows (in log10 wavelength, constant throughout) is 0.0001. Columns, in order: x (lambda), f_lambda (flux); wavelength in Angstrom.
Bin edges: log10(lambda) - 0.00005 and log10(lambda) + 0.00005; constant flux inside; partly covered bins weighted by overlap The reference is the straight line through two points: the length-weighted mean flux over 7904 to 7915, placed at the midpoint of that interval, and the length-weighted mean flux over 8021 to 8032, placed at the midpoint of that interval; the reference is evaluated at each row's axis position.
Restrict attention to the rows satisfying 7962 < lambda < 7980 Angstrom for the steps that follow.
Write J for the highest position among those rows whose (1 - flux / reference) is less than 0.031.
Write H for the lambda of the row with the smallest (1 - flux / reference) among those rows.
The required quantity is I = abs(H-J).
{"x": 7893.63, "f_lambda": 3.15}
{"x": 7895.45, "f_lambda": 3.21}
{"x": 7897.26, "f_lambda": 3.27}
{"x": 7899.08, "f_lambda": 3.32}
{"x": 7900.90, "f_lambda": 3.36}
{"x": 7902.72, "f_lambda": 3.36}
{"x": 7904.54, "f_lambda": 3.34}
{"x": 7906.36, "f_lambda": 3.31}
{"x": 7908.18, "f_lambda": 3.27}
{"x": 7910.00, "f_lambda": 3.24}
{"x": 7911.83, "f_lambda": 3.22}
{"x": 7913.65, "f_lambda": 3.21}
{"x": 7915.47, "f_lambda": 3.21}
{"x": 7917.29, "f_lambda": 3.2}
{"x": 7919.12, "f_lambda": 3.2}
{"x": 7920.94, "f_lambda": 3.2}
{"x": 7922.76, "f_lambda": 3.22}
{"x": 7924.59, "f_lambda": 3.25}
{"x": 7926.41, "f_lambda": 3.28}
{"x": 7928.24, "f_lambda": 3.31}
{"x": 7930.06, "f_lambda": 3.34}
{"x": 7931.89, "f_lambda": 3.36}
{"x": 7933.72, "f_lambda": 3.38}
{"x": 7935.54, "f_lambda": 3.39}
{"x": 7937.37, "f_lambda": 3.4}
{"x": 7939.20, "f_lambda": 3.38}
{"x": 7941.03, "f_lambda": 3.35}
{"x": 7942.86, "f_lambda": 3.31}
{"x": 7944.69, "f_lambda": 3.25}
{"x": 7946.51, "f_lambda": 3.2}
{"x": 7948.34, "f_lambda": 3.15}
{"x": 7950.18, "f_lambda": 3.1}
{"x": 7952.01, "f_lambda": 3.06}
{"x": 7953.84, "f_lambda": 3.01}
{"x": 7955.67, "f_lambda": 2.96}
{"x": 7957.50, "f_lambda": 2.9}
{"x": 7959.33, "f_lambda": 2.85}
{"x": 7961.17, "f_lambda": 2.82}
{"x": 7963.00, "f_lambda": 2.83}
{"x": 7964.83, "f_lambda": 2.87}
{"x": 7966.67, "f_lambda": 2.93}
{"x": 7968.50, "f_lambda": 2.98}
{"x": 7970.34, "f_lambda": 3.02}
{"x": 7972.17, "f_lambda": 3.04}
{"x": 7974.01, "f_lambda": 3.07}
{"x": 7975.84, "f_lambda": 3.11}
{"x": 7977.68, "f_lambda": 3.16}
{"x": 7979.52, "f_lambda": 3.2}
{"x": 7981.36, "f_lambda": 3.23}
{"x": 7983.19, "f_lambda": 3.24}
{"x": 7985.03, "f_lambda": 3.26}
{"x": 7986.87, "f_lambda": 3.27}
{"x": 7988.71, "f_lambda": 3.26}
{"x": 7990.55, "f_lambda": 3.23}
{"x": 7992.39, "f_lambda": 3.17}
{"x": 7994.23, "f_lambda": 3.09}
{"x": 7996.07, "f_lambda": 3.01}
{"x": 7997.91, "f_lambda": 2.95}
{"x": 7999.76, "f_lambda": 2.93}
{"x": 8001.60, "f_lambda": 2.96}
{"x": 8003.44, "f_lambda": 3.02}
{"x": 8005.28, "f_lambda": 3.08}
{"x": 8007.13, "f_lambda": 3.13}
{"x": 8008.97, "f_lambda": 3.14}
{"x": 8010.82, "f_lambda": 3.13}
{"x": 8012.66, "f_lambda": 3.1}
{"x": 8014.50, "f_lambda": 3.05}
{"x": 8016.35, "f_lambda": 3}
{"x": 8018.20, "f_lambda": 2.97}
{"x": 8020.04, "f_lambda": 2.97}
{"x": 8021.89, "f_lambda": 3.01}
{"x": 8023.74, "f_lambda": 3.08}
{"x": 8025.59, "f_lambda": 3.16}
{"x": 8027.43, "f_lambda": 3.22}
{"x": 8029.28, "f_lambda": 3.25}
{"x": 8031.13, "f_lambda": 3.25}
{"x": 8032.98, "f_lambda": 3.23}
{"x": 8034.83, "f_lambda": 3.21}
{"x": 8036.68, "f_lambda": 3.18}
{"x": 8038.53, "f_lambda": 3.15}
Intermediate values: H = 7979.52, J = 7979.52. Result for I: 0.0 Angstrom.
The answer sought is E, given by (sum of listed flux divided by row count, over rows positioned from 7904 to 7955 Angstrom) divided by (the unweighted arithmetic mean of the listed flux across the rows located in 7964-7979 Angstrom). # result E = 1.08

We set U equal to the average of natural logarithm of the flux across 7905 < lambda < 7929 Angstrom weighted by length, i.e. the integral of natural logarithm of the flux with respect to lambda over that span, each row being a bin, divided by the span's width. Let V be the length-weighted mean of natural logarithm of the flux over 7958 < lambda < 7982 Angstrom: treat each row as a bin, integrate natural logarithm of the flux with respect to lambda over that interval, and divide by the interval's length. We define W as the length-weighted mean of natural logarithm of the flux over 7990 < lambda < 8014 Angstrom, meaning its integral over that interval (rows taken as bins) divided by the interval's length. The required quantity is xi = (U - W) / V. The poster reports 0.05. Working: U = 1.18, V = 1.10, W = 1.121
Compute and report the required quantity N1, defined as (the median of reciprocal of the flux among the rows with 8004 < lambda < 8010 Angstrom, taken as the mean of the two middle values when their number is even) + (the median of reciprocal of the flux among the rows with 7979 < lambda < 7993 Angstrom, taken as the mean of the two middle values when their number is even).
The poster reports 0.629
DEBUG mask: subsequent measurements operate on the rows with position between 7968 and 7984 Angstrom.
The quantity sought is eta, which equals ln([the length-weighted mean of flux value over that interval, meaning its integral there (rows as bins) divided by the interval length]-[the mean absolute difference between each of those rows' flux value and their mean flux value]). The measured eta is 1.11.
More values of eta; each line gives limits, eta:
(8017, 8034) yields 1.10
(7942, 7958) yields 1.10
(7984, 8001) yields 1.10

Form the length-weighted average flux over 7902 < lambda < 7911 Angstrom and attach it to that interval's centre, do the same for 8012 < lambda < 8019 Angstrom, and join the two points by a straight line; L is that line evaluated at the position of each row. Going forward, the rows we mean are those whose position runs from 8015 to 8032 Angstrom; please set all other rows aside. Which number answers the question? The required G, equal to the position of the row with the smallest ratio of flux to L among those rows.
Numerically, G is 8018.20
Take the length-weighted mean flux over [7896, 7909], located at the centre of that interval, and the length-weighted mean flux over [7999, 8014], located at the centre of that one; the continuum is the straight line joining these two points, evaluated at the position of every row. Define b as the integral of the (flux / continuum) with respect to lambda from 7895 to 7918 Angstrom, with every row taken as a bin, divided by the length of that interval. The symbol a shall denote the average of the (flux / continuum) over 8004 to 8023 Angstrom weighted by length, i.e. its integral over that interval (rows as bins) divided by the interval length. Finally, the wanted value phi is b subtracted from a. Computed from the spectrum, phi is 0.01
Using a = 1.00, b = 0.99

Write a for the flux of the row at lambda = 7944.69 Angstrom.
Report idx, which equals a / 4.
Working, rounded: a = 3.25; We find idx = 0.81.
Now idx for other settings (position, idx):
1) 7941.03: 0.84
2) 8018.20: 0.74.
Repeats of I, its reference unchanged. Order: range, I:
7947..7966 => 0.0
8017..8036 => 3.7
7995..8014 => 3.7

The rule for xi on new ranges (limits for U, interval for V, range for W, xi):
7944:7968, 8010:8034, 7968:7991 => -0.05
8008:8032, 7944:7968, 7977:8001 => -0.01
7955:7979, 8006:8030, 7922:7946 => -0.10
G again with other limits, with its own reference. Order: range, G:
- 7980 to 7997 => 7996.07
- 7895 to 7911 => 7895.45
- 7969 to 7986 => 7970.34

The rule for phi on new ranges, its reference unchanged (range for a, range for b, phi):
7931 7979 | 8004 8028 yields -0.04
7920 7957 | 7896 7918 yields 0.01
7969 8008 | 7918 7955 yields 0.00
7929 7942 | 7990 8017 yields 0.04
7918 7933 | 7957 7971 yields 0.09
